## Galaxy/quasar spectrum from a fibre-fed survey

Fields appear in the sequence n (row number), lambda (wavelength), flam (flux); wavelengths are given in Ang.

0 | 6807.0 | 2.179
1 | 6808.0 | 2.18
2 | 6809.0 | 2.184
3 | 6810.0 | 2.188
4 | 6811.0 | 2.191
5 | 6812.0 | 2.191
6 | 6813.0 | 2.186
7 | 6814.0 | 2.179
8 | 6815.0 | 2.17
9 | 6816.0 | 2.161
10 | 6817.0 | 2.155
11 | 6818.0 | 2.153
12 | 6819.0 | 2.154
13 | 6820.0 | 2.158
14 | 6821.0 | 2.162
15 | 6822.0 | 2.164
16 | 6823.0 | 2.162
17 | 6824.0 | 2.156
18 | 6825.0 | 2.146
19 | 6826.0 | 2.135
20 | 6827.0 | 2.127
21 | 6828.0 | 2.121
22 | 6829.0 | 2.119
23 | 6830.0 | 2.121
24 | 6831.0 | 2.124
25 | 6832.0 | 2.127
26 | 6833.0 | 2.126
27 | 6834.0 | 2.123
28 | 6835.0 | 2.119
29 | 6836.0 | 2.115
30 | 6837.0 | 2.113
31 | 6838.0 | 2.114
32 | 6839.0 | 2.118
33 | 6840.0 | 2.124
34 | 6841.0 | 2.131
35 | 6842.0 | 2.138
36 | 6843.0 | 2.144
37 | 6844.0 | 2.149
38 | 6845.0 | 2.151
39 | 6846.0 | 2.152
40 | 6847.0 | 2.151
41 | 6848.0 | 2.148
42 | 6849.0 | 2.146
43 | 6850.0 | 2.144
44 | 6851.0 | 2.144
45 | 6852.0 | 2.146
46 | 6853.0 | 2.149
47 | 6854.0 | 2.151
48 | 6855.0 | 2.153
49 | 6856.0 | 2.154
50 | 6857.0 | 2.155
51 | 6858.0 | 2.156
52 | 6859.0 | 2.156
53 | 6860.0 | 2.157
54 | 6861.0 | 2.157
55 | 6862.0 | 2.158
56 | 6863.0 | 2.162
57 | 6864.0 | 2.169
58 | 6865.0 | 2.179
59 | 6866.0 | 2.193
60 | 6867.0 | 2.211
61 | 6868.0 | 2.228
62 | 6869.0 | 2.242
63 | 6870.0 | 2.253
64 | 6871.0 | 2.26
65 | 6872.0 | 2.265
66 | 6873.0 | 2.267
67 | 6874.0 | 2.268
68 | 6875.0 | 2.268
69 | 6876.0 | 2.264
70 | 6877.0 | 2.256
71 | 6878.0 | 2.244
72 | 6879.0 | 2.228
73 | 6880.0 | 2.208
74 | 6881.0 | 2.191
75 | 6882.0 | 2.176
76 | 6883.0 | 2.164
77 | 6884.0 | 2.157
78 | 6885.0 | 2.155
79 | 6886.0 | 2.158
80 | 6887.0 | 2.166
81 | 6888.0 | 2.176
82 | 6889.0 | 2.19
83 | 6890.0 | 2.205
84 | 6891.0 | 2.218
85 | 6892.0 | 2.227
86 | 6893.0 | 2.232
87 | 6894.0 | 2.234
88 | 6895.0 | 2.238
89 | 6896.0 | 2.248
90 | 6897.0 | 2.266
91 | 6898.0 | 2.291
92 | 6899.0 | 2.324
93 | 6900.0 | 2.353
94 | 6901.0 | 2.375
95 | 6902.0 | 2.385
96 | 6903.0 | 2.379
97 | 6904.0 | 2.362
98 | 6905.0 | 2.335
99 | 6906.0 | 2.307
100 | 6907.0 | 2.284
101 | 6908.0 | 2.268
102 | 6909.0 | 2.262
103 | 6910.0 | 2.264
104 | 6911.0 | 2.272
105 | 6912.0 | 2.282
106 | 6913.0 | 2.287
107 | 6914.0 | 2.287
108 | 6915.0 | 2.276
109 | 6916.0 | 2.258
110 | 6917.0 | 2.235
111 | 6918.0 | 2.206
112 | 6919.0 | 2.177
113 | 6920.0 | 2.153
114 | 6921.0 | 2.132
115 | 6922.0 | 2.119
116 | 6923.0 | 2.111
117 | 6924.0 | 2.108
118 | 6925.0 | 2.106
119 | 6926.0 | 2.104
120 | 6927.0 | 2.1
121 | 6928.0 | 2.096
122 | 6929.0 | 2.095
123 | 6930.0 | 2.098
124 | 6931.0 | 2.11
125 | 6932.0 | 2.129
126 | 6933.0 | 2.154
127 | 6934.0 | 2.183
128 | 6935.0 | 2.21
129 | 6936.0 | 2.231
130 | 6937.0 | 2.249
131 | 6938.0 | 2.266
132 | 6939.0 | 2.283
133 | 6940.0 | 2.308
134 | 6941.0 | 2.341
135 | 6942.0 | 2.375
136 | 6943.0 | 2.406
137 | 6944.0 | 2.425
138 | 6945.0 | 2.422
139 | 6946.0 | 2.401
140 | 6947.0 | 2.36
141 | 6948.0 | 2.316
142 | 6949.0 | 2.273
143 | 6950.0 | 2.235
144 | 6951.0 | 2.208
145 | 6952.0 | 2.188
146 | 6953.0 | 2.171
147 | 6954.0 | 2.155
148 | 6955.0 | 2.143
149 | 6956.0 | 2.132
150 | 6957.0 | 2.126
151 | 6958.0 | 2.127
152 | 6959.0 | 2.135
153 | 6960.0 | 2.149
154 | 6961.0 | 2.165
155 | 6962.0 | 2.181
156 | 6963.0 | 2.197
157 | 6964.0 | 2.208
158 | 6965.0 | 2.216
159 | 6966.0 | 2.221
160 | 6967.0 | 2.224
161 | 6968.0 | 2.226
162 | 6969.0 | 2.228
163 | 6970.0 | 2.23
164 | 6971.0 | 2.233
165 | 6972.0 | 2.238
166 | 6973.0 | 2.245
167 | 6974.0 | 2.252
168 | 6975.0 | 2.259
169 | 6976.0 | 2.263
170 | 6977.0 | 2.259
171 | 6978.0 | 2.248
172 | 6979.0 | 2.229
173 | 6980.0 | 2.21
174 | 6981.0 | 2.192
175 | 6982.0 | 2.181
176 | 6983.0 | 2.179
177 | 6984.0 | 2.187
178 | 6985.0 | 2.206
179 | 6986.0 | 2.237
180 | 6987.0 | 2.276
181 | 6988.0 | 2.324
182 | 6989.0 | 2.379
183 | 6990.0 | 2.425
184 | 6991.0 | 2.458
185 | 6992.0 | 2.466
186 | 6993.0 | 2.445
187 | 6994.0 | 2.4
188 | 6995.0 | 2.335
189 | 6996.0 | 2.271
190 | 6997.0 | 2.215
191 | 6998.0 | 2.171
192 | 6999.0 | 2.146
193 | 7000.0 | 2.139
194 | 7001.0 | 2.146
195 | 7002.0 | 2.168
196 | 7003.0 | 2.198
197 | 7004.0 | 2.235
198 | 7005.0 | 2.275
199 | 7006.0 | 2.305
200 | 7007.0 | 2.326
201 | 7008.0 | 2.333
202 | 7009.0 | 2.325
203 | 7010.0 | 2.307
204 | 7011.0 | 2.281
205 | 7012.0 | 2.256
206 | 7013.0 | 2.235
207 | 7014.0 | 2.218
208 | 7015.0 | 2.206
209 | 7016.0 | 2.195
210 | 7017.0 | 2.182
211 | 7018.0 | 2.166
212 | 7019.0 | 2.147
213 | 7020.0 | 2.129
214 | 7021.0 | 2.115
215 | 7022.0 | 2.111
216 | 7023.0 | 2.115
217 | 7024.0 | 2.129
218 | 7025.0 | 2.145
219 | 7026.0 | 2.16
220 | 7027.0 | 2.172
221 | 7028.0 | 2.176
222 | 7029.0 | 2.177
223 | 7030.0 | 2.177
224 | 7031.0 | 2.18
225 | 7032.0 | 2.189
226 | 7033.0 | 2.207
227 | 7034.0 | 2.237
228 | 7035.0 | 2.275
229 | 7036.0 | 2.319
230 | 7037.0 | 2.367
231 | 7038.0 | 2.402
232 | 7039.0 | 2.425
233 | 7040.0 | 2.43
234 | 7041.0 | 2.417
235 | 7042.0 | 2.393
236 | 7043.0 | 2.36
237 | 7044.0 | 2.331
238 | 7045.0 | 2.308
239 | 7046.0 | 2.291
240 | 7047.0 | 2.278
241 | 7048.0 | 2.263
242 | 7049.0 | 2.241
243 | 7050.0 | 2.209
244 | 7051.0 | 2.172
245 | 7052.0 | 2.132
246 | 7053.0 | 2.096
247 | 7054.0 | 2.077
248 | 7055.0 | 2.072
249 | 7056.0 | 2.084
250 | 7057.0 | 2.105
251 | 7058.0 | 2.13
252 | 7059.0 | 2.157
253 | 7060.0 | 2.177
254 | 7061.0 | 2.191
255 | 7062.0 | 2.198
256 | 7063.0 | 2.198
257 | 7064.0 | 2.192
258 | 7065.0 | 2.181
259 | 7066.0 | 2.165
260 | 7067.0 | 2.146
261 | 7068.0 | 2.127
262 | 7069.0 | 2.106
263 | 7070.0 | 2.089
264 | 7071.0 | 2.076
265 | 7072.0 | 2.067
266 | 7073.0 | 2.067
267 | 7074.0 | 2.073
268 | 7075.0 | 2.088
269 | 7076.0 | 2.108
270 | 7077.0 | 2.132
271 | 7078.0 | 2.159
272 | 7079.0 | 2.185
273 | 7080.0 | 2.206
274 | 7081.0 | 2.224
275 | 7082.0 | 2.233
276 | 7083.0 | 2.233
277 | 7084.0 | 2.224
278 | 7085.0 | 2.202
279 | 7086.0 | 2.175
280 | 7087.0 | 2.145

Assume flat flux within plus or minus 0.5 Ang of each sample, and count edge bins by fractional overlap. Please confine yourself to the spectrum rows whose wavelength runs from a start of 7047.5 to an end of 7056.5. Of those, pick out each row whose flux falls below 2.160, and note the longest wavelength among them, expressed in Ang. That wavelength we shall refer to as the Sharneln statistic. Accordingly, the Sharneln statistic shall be 7056.0 Ang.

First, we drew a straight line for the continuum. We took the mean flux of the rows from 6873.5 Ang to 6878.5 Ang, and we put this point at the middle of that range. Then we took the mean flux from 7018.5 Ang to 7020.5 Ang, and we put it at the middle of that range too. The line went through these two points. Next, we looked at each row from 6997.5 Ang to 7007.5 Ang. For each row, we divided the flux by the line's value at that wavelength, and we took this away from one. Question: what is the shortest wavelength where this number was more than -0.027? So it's 6998.0 Ang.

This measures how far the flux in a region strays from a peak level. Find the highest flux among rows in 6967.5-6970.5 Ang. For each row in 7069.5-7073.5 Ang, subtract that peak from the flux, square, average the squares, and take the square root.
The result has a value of 0.16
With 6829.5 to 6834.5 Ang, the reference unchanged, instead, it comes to 0.11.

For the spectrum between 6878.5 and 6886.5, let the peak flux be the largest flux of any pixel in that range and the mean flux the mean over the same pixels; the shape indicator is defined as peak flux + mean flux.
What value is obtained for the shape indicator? 4.41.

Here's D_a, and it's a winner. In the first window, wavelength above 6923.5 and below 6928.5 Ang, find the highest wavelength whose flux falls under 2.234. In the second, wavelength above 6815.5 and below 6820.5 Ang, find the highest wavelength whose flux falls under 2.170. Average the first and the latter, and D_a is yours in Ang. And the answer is 6874.0 Ang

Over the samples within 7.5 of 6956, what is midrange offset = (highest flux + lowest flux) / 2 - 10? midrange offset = -7.80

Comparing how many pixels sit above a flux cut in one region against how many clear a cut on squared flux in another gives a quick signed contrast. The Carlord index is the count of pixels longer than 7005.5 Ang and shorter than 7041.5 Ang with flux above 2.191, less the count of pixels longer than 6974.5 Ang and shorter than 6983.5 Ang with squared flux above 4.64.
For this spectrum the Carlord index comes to 11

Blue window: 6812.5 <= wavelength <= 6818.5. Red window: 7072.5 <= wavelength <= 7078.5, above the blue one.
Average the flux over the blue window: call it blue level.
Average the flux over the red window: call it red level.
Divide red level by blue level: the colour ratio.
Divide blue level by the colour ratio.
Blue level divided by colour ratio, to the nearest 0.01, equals 2.23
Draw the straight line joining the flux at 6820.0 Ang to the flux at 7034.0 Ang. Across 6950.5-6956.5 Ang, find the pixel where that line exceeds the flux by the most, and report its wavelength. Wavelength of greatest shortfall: 6956.0 Ang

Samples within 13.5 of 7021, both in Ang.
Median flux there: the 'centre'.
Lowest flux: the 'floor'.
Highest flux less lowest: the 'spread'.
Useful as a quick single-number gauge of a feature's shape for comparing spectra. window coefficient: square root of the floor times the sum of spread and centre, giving 2.25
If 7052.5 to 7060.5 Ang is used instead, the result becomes 2.14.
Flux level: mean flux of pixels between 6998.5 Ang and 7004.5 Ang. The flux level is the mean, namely 2.17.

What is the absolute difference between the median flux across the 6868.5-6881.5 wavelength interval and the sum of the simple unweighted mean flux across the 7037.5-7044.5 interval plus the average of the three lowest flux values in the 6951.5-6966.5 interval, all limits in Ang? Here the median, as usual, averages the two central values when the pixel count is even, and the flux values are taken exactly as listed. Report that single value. 2.27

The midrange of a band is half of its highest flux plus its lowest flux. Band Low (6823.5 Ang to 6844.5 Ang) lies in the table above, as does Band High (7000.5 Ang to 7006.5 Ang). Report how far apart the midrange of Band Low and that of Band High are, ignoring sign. 0.09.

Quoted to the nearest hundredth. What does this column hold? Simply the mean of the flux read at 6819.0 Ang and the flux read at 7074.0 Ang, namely 2.11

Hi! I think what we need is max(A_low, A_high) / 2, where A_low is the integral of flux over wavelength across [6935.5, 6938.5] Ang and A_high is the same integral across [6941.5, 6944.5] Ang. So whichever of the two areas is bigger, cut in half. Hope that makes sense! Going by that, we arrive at 3.60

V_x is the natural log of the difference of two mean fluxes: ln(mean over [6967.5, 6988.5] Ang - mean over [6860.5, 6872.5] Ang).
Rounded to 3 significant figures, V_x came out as -3.61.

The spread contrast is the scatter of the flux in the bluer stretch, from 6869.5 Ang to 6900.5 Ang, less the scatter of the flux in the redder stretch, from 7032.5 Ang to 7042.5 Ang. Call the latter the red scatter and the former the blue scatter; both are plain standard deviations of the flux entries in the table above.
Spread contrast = -0.03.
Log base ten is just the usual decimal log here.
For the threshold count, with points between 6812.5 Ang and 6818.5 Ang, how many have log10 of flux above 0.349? 0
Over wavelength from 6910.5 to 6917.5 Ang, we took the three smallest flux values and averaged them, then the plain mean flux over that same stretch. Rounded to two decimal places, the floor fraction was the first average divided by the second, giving 0.99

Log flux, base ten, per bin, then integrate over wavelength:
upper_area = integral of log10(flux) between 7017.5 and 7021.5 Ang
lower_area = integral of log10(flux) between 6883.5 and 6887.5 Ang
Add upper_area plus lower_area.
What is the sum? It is 2.66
